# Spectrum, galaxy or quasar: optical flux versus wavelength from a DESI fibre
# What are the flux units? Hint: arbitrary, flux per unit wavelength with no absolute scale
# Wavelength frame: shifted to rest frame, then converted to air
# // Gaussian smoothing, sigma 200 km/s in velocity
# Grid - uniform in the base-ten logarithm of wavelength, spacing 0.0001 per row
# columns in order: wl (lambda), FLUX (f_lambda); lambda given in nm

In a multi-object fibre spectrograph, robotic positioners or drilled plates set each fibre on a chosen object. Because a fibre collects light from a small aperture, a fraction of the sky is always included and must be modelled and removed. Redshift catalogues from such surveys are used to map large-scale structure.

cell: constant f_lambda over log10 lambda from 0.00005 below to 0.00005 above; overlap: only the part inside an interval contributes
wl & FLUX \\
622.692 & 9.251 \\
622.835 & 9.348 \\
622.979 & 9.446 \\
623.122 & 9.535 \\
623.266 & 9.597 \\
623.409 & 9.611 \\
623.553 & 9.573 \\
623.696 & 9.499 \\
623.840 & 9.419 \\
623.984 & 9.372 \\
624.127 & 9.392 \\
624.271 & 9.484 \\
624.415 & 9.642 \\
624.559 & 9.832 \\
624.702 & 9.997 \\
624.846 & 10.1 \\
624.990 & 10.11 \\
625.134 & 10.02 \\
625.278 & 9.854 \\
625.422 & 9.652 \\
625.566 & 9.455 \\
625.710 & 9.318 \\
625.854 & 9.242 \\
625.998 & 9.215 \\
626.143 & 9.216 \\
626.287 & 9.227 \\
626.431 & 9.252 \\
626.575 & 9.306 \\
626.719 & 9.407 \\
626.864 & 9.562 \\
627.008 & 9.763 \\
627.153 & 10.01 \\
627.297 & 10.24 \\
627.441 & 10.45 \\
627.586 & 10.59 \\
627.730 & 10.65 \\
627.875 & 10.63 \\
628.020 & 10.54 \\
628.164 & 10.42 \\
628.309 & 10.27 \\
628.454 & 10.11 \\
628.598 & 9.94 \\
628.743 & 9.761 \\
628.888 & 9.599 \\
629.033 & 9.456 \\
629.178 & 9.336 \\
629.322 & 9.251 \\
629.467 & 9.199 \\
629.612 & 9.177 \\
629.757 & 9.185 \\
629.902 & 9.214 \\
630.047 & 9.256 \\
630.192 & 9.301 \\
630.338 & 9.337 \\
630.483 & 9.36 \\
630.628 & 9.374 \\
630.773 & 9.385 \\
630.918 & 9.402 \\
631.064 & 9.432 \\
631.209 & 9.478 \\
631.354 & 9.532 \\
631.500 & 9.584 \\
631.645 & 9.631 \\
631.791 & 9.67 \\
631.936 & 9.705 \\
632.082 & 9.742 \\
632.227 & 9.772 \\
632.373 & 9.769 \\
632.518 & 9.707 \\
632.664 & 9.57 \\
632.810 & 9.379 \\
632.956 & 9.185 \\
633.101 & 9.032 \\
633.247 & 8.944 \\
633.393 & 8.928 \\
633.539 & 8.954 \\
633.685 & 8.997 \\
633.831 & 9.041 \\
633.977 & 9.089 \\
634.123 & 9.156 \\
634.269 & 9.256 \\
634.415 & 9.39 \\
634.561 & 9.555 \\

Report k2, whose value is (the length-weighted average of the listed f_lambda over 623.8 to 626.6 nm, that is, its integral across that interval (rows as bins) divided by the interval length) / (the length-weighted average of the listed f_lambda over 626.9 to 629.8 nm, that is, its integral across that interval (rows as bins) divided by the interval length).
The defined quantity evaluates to 0.96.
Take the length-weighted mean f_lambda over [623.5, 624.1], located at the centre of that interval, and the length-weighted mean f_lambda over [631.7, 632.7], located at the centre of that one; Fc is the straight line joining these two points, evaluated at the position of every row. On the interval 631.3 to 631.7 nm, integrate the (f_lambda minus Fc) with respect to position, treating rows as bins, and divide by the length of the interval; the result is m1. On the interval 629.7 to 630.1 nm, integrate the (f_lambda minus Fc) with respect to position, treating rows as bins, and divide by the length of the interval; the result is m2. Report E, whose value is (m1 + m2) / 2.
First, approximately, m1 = -0.11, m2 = -0.4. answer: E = -0.26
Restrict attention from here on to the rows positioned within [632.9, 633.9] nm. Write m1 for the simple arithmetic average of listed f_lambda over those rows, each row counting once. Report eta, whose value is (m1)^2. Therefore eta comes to 81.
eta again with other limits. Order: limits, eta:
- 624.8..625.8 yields 96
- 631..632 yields 92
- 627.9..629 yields 102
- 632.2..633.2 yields 90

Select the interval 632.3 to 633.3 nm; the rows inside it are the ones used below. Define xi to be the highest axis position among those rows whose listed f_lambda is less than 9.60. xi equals 633.247 nm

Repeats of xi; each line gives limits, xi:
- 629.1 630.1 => 630.047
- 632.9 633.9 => 633.831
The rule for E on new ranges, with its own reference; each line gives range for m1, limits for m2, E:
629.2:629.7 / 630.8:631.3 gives -0.32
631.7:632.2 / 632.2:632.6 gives 0.02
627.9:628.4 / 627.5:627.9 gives 0.93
